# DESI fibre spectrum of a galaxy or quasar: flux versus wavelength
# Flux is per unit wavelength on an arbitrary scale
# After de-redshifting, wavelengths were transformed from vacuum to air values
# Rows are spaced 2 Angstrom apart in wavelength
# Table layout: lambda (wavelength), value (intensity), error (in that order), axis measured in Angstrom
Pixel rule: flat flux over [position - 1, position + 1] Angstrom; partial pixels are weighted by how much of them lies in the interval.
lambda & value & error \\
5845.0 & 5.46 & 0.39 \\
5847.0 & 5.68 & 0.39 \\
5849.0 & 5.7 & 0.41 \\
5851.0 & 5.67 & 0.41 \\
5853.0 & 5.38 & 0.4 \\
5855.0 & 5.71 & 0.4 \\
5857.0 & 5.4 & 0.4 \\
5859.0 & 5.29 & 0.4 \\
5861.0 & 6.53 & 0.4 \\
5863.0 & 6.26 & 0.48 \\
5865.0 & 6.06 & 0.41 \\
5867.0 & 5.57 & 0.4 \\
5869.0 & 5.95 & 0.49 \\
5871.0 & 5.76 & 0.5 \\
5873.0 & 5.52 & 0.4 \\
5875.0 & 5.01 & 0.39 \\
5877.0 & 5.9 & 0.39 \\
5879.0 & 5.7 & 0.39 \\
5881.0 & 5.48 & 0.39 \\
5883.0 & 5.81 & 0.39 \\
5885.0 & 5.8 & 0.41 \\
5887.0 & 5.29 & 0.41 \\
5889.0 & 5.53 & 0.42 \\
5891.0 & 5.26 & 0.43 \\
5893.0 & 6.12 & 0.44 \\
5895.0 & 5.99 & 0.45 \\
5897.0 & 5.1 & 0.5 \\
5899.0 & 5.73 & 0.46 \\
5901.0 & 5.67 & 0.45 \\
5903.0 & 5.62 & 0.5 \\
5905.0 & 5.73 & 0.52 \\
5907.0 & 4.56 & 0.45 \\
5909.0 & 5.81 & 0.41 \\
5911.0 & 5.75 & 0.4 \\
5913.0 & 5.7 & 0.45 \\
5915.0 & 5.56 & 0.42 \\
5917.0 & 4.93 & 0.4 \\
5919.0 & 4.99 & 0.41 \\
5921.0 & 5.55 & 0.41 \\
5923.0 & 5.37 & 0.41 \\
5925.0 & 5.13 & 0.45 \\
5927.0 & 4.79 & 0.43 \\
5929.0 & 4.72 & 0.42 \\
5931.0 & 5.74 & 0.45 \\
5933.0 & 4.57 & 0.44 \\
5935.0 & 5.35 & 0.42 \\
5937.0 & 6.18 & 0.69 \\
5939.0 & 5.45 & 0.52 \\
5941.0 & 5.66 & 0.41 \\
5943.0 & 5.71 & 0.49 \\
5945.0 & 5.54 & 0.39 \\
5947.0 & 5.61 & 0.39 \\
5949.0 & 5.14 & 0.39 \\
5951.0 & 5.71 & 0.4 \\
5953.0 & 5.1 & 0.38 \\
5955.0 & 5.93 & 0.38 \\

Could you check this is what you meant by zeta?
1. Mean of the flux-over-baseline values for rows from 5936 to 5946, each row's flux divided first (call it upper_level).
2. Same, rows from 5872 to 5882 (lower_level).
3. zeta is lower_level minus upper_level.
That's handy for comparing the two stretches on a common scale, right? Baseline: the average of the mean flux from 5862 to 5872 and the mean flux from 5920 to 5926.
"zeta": -0.033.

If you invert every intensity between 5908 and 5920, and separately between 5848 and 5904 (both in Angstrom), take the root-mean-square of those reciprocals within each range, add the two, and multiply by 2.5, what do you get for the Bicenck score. 0.904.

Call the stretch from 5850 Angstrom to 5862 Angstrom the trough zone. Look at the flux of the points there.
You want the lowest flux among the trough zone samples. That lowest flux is 5.29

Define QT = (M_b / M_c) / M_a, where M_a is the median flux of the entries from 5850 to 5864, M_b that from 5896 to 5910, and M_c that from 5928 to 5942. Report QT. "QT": 0.1835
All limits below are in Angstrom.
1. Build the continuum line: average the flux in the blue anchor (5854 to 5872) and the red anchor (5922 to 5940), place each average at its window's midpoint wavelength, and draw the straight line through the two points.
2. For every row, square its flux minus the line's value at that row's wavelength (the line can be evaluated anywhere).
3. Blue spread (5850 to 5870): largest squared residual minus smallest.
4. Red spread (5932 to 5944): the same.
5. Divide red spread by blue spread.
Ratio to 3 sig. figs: 2.17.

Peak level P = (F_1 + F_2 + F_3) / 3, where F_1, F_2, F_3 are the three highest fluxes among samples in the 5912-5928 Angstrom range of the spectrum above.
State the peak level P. 5.60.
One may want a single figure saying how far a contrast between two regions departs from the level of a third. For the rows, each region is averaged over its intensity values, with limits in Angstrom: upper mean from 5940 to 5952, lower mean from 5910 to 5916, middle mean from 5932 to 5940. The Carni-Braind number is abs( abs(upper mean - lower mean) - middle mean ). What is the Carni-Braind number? 5.28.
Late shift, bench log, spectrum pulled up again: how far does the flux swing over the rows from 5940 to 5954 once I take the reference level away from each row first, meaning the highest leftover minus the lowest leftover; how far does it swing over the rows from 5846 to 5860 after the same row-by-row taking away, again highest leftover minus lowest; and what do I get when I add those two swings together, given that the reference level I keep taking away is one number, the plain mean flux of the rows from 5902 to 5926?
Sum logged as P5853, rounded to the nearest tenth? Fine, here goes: 1.0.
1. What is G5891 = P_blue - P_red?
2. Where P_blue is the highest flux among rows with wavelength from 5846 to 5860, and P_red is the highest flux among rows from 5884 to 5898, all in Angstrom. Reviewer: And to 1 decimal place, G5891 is -0.4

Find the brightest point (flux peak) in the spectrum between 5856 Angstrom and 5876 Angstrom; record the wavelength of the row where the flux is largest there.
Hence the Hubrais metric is 5861.0 Angstrom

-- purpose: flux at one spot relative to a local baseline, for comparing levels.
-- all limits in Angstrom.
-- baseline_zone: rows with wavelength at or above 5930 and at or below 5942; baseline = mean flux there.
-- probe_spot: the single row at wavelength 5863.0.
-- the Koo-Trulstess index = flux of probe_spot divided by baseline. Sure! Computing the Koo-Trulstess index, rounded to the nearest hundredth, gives 1.14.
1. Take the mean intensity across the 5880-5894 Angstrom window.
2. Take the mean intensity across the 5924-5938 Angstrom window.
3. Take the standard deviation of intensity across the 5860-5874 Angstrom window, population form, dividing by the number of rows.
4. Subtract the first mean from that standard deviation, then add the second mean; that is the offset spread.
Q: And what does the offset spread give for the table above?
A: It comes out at -0.1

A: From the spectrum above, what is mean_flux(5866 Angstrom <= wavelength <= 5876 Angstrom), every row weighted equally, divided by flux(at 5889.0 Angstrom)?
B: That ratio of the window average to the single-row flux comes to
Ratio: 1.006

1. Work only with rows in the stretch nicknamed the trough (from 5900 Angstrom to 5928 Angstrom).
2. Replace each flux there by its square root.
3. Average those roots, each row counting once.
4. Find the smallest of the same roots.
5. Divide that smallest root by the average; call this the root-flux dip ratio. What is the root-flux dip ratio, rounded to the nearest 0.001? 0.922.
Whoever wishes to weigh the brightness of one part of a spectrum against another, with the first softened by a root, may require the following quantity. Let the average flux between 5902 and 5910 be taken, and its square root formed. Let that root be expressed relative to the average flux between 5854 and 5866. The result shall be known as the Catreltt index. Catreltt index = 0.397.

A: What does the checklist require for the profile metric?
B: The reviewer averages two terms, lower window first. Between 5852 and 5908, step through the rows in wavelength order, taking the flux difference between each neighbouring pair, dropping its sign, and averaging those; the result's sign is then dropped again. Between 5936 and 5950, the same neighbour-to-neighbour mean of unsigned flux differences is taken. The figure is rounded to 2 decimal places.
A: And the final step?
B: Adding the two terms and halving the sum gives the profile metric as 0.34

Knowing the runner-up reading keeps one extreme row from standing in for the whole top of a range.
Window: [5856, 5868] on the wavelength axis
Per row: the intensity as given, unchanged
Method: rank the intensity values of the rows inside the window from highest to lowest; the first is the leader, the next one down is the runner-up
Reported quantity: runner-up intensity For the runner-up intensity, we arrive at 6.26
